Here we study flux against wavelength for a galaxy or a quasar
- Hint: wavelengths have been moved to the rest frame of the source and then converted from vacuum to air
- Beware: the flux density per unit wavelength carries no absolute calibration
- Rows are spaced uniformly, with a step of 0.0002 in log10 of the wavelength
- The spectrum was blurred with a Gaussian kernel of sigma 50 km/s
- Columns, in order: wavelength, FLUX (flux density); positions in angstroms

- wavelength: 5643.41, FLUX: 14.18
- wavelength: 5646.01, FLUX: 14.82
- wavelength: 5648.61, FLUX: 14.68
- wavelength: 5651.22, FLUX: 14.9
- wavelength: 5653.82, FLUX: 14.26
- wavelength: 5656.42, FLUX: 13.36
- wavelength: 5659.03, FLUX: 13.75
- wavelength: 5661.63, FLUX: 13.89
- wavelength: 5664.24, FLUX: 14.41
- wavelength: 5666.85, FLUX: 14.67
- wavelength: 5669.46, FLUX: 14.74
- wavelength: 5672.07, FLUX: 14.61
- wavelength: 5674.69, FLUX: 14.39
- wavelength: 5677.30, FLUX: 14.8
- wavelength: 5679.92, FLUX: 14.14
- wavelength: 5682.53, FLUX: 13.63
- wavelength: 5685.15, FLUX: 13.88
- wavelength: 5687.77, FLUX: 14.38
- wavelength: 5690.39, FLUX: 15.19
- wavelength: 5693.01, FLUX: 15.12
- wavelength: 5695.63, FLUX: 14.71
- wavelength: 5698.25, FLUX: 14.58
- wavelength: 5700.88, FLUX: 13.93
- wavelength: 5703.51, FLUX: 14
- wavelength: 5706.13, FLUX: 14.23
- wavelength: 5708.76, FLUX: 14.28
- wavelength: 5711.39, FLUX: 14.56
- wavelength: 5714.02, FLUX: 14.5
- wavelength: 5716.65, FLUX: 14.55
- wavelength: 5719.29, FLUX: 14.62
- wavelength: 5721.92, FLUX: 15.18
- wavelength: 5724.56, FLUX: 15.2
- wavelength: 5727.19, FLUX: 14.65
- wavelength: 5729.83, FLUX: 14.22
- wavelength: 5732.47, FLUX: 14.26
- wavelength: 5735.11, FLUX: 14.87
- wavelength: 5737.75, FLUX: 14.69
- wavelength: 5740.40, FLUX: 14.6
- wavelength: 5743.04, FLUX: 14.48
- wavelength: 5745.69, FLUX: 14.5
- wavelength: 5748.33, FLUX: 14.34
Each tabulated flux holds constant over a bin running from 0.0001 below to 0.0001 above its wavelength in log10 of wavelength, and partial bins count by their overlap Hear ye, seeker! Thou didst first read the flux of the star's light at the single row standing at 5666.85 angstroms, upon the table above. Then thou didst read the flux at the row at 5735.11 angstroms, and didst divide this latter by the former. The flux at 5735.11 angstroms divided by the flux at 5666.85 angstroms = 1.01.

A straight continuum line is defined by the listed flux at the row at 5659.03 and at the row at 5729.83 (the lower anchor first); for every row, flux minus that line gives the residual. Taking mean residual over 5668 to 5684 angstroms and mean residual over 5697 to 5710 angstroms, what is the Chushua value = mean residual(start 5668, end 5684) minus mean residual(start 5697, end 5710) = 0.36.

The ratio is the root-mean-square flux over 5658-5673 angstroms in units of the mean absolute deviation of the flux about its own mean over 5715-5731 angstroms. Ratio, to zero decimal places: 47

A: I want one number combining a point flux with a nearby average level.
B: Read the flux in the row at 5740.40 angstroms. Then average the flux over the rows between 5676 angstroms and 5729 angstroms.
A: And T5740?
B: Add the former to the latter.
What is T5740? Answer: 29.1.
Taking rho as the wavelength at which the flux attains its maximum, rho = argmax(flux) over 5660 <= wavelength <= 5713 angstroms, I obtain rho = 5690.39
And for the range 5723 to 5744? 5724.56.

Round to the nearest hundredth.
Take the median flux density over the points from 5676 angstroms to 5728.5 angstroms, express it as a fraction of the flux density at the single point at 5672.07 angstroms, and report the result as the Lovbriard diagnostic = 1.00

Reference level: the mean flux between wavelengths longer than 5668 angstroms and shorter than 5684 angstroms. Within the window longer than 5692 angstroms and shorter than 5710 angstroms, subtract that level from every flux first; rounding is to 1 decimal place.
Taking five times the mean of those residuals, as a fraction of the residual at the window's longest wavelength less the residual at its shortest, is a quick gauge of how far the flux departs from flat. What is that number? -0.1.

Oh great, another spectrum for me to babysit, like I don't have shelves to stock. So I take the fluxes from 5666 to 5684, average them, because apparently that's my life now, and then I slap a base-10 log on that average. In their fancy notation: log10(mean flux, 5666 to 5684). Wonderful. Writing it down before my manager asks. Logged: 1.16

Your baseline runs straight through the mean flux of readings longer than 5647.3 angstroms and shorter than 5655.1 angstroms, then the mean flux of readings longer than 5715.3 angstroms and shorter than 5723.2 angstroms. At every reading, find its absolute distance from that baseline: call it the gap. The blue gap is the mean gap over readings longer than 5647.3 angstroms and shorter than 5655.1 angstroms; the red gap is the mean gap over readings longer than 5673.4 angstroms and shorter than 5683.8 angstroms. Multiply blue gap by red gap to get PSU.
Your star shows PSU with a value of 0.12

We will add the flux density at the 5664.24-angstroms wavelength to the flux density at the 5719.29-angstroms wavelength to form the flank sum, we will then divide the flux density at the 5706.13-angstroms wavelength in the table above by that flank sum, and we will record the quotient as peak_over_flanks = 0.490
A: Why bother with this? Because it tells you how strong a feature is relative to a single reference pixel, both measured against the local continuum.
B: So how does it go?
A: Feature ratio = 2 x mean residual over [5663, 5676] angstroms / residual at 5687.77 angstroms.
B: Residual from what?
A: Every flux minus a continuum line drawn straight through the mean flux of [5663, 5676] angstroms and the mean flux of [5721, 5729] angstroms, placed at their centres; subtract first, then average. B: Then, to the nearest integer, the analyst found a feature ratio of 0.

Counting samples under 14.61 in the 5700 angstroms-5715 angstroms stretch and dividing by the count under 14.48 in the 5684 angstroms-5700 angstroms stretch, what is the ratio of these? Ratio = 3.0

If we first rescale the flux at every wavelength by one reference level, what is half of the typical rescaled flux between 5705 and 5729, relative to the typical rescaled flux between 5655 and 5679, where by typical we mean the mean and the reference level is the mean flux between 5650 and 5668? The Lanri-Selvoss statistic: 0.512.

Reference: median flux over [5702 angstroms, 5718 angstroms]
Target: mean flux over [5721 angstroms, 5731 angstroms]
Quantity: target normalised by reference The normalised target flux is 1.03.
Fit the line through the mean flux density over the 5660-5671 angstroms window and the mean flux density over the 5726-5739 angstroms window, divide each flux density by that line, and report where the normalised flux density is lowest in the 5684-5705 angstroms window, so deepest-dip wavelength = 5685.15 angstroms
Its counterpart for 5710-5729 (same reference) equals 5714.02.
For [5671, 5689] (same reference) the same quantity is 5682.53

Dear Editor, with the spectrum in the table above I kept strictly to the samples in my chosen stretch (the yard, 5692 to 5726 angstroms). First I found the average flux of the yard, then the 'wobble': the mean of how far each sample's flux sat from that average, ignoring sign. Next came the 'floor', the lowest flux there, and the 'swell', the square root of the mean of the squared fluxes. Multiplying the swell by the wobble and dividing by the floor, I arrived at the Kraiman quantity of 0.32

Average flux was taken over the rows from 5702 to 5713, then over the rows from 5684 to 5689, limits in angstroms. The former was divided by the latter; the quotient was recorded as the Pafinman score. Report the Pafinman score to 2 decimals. 1.01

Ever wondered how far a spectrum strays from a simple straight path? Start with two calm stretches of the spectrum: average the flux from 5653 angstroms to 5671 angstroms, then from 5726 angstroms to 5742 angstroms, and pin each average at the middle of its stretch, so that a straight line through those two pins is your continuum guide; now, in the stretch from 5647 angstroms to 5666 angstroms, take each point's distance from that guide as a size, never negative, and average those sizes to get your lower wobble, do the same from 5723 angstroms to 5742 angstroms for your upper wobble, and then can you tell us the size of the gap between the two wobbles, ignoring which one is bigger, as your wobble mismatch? 0.19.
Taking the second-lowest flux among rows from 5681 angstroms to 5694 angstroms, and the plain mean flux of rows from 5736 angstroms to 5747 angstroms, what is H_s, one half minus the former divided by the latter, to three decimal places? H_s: -0.453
